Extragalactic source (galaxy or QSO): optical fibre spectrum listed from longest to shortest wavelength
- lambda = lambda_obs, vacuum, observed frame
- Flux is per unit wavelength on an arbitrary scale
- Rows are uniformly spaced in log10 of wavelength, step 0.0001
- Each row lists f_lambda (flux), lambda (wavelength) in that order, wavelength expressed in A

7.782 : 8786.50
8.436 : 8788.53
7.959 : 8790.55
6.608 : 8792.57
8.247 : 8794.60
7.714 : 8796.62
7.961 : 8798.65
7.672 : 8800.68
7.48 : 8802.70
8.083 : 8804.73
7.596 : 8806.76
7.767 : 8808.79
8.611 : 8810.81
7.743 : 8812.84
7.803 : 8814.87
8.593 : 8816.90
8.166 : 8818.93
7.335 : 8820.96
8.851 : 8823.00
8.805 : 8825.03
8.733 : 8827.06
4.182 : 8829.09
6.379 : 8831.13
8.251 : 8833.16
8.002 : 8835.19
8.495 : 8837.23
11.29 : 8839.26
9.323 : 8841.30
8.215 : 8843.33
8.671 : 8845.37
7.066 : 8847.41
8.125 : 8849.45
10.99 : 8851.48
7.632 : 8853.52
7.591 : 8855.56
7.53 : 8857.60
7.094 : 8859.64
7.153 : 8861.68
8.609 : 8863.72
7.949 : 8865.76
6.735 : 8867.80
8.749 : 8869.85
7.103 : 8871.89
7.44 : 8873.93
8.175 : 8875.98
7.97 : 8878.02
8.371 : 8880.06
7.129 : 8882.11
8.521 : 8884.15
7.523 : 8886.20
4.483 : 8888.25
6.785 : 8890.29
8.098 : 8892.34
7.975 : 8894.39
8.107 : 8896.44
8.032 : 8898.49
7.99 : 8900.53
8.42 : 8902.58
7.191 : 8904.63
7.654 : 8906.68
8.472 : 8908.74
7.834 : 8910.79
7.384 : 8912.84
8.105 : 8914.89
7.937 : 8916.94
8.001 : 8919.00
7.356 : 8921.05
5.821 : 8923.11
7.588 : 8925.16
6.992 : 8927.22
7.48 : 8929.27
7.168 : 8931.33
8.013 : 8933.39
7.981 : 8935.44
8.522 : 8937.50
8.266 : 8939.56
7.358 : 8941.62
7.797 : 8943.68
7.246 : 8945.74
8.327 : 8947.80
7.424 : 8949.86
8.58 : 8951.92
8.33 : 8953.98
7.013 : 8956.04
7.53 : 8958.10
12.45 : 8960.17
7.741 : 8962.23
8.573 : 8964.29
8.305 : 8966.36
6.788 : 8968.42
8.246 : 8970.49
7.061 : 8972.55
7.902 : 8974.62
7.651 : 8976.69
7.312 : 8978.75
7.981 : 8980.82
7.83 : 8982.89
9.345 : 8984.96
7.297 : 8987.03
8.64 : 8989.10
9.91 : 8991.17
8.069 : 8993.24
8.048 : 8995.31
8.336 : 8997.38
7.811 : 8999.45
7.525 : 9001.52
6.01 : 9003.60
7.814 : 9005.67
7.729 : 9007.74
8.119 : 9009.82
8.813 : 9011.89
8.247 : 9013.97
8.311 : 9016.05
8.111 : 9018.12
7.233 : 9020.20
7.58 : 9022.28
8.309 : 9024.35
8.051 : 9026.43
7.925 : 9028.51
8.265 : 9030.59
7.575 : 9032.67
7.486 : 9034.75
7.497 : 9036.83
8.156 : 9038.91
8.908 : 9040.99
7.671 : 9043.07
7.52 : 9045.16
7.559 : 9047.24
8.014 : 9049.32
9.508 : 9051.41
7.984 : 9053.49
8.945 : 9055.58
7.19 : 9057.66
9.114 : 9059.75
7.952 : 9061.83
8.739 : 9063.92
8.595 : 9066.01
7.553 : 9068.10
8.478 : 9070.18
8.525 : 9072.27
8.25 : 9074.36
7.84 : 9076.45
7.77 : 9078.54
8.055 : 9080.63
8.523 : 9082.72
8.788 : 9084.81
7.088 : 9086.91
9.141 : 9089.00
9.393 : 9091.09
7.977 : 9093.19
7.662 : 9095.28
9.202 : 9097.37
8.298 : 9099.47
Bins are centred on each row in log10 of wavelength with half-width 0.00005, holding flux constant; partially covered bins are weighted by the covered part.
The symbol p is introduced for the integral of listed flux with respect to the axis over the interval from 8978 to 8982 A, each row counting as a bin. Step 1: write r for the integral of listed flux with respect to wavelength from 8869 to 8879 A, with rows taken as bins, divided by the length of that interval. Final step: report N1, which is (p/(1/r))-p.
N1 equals 211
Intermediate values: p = 31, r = 7.87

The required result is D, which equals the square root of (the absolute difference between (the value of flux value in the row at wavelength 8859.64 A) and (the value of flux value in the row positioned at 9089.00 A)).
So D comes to 1.4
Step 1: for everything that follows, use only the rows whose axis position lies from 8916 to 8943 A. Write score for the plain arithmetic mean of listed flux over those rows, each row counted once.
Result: 7.58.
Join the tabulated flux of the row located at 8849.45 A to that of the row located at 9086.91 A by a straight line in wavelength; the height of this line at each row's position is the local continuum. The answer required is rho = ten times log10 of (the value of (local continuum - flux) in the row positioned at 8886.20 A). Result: -3.6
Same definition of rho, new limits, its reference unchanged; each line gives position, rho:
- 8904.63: -1.6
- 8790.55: -3.7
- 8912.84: -3.3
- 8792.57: 2.5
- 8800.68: -1.8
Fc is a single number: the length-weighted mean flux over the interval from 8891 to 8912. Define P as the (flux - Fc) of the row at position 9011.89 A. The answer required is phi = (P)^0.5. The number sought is 0.9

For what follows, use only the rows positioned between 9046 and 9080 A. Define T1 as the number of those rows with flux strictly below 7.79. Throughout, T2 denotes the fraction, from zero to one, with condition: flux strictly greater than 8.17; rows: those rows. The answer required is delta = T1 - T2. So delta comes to 3.5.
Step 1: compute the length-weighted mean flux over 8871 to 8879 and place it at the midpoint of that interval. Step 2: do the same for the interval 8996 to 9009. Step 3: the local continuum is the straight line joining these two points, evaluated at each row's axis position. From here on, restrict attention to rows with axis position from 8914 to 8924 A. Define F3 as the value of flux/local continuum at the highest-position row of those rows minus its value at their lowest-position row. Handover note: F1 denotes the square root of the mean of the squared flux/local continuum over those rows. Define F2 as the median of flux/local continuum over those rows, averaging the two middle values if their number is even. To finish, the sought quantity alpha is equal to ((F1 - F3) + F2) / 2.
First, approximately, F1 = 0.98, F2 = 1.04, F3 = -0.30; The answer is 1.16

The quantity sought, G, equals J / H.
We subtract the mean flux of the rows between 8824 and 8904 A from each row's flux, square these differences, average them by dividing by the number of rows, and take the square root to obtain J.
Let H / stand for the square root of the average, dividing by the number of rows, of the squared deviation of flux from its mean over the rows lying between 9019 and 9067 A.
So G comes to 2.0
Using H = 0.62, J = 1.3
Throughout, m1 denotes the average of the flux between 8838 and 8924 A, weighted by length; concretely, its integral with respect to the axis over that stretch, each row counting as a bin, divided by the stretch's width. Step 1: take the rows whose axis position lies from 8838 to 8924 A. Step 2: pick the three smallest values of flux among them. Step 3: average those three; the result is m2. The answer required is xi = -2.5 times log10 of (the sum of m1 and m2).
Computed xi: -2.83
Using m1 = 7.9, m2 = 5.7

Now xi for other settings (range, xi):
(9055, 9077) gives -3.00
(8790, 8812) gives -2.94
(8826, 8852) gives -2.87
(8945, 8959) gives -2.94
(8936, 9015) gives -2.91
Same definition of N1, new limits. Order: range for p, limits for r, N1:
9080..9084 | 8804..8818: 235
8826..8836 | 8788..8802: 481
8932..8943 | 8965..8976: 587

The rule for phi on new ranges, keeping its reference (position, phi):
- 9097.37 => 1.1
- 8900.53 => 0.2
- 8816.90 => 0.8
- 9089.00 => 1.1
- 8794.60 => 0.5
